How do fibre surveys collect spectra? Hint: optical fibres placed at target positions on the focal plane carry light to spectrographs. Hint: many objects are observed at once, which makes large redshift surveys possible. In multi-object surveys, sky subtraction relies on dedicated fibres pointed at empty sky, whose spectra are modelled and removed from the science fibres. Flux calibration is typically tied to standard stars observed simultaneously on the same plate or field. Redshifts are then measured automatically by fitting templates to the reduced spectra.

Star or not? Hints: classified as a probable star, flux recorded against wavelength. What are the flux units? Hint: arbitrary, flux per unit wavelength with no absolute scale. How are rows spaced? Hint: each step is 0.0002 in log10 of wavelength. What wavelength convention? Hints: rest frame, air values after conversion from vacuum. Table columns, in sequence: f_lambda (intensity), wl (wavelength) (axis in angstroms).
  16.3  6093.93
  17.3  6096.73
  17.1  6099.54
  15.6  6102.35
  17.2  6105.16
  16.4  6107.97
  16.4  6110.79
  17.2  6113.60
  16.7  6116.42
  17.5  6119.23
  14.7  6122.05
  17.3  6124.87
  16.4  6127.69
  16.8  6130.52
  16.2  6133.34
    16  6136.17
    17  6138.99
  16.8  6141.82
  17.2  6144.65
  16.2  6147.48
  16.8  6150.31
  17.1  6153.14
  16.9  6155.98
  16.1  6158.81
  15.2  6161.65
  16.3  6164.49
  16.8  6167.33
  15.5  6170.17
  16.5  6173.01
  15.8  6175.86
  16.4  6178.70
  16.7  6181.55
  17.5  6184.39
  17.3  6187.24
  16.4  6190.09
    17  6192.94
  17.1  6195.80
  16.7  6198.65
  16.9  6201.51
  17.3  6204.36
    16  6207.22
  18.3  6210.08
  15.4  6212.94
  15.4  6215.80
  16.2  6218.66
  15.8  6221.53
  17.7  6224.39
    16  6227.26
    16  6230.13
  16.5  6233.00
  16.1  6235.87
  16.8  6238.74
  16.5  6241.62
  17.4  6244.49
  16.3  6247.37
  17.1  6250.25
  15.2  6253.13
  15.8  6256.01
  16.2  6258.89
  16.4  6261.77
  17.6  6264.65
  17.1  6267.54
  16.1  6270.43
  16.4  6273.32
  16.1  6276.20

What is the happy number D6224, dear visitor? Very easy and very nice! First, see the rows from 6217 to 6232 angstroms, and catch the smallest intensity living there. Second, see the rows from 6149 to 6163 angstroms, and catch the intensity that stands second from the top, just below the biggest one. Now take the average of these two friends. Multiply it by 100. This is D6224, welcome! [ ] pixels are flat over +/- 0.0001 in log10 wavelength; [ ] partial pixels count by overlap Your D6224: 1635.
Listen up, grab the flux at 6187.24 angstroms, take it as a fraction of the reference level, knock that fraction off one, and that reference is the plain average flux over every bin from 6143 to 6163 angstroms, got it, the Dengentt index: -0.048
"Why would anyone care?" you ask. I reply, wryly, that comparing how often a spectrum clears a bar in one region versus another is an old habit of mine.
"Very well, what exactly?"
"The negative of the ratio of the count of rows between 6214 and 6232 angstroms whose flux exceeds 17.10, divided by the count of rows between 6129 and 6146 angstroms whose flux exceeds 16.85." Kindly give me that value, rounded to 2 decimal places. -0.50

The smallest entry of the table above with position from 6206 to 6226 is 15.4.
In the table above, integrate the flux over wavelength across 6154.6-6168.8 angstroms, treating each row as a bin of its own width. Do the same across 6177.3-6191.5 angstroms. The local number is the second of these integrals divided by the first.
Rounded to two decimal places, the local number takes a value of 1.04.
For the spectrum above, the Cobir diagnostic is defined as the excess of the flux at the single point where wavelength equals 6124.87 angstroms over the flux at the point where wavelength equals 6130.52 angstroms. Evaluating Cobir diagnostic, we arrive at 0.50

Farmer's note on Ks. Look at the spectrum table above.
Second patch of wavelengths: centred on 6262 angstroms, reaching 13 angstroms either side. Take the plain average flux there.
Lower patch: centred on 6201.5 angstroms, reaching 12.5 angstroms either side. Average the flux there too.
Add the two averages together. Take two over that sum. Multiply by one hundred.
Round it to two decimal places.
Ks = 6.02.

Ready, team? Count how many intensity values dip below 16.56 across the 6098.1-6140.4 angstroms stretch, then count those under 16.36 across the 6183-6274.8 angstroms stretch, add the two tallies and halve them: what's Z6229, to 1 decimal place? 10.0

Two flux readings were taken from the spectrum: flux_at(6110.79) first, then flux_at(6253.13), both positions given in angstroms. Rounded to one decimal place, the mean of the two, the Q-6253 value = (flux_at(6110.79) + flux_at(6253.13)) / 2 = 15.8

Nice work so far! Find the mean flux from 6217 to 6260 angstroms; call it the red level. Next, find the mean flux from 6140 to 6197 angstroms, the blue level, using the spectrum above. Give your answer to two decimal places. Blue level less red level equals 0.21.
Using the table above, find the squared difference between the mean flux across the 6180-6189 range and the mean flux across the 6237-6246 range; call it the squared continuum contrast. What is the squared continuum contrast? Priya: 0.07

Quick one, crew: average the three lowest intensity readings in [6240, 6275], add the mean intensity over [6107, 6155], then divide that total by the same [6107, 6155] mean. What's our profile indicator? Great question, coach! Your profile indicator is 1.94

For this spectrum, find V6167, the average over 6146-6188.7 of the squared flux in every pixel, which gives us 271.8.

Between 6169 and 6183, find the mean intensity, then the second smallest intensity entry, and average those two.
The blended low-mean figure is 16.0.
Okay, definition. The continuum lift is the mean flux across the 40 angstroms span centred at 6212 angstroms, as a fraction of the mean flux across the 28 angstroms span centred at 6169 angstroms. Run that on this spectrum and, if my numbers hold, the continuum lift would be 1.02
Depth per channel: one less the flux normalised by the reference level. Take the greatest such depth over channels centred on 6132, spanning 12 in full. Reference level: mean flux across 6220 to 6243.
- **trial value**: 0.026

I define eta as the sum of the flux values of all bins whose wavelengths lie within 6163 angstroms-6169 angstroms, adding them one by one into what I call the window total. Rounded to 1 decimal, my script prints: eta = 33.1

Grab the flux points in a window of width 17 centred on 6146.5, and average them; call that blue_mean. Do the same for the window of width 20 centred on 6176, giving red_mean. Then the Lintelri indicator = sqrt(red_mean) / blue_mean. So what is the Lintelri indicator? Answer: 0.241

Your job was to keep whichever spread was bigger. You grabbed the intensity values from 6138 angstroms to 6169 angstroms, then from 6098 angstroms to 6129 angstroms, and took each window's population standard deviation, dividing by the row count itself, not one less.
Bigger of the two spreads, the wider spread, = 0.80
